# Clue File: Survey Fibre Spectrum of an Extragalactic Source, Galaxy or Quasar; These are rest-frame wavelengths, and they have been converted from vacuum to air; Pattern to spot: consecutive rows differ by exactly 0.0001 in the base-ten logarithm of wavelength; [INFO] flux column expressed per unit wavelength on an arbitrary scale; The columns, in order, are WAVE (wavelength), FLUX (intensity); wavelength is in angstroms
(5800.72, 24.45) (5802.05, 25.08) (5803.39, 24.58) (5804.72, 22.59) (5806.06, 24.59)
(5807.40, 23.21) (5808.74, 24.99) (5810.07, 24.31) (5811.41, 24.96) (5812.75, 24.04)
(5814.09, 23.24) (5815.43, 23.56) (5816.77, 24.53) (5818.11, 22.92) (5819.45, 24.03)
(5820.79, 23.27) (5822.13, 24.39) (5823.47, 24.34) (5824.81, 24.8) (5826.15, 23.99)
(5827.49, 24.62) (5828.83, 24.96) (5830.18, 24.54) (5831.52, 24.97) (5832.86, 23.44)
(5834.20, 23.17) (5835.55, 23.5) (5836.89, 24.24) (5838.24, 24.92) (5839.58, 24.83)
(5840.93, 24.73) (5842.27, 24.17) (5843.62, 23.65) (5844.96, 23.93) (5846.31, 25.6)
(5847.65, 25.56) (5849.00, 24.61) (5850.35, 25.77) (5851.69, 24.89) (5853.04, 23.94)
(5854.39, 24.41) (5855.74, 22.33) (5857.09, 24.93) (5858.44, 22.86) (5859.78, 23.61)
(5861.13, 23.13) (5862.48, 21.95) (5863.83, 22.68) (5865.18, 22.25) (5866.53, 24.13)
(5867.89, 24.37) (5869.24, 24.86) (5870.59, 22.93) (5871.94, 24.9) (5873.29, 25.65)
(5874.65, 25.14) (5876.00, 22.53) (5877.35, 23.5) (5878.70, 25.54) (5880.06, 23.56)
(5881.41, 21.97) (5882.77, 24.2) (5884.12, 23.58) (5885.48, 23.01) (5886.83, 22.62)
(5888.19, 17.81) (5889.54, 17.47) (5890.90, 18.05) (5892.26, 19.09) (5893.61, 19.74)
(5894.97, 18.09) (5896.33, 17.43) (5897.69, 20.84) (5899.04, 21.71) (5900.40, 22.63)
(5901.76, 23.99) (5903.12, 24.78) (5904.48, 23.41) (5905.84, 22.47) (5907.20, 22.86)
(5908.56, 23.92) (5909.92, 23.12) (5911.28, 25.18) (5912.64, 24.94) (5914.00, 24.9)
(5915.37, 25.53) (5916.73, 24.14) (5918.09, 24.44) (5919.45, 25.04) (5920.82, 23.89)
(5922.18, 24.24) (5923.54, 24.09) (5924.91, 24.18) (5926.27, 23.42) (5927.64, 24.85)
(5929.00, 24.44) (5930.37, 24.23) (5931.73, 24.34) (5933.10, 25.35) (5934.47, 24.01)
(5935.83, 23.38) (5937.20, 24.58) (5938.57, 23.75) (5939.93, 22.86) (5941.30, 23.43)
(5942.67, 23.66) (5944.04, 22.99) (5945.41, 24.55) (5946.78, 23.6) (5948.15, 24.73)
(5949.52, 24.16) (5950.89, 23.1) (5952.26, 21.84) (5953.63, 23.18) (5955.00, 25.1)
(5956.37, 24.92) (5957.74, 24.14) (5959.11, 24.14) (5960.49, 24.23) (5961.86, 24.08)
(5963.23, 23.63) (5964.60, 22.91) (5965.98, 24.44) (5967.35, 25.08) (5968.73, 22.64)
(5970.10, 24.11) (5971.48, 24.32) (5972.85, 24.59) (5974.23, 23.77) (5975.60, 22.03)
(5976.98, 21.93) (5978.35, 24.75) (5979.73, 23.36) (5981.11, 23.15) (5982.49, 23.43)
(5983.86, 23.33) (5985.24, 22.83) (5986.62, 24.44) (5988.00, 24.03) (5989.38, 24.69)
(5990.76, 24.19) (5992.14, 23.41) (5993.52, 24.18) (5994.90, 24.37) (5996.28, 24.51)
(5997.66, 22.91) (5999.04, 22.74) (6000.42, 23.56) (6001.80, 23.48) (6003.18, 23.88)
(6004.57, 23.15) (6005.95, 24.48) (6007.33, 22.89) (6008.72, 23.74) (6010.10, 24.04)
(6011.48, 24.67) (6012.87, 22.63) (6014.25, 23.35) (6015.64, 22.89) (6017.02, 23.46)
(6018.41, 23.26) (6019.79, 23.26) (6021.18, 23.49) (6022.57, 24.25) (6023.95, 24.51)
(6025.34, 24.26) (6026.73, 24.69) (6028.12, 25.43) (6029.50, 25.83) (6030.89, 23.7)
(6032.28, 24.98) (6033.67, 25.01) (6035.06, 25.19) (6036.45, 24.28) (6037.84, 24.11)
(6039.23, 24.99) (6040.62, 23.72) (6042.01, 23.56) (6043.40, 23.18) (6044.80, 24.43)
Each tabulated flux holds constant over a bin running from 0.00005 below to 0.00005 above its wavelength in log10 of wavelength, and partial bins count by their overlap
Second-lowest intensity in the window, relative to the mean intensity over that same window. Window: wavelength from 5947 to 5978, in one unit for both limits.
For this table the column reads 0.922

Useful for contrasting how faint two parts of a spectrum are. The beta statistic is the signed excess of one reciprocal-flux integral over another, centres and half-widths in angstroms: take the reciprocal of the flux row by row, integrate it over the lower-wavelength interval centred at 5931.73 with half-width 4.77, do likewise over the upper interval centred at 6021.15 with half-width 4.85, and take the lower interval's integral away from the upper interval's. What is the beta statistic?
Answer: 0.016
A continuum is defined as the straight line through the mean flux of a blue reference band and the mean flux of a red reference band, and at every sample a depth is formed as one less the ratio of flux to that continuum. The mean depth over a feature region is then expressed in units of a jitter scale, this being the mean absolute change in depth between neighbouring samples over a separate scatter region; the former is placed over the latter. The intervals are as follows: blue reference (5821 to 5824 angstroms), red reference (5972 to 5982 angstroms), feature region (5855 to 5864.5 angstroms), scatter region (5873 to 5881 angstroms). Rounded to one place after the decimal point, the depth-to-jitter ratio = 0.6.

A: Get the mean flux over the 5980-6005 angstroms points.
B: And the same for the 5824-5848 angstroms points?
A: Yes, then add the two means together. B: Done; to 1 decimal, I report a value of 48.1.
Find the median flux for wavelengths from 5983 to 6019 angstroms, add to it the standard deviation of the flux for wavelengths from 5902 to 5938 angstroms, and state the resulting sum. 24.3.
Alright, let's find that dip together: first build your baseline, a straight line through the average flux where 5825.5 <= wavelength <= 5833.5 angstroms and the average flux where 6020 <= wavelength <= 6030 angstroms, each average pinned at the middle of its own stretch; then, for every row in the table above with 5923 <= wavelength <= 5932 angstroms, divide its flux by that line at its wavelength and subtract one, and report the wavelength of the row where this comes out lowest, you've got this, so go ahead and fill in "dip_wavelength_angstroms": 5926.27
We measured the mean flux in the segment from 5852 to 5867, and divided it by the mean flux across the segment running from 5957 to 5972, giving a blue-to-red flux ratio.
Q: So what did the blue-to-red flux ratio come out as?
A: 0.97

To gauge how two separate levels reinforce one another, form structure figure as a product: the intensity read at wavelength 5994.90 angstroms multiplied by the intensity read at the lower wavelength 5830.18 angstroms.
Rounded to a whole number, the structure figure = 598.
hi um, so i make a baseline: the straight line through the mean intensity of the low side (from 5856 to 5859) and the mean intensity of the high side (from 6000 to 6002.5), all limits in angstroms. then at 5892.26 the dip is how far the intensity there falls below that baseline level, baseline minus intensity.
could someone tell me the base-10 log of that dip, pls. 0.7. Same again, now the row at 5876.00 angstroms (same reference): 0.1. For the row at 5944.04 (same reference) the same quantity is -0.2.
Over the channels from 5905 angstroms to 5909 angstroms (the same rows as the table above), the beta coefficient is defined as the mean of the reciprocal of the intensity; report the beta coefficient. 0.0434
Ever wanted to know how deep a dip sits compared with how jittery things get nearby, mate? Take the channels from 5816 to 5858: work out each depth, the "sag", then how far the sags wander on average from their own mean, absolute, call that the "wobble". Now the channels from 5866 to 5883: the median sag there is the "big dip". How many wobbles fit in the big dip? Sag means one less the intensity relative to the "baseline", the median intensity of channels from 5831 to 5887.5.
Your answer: -0.27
